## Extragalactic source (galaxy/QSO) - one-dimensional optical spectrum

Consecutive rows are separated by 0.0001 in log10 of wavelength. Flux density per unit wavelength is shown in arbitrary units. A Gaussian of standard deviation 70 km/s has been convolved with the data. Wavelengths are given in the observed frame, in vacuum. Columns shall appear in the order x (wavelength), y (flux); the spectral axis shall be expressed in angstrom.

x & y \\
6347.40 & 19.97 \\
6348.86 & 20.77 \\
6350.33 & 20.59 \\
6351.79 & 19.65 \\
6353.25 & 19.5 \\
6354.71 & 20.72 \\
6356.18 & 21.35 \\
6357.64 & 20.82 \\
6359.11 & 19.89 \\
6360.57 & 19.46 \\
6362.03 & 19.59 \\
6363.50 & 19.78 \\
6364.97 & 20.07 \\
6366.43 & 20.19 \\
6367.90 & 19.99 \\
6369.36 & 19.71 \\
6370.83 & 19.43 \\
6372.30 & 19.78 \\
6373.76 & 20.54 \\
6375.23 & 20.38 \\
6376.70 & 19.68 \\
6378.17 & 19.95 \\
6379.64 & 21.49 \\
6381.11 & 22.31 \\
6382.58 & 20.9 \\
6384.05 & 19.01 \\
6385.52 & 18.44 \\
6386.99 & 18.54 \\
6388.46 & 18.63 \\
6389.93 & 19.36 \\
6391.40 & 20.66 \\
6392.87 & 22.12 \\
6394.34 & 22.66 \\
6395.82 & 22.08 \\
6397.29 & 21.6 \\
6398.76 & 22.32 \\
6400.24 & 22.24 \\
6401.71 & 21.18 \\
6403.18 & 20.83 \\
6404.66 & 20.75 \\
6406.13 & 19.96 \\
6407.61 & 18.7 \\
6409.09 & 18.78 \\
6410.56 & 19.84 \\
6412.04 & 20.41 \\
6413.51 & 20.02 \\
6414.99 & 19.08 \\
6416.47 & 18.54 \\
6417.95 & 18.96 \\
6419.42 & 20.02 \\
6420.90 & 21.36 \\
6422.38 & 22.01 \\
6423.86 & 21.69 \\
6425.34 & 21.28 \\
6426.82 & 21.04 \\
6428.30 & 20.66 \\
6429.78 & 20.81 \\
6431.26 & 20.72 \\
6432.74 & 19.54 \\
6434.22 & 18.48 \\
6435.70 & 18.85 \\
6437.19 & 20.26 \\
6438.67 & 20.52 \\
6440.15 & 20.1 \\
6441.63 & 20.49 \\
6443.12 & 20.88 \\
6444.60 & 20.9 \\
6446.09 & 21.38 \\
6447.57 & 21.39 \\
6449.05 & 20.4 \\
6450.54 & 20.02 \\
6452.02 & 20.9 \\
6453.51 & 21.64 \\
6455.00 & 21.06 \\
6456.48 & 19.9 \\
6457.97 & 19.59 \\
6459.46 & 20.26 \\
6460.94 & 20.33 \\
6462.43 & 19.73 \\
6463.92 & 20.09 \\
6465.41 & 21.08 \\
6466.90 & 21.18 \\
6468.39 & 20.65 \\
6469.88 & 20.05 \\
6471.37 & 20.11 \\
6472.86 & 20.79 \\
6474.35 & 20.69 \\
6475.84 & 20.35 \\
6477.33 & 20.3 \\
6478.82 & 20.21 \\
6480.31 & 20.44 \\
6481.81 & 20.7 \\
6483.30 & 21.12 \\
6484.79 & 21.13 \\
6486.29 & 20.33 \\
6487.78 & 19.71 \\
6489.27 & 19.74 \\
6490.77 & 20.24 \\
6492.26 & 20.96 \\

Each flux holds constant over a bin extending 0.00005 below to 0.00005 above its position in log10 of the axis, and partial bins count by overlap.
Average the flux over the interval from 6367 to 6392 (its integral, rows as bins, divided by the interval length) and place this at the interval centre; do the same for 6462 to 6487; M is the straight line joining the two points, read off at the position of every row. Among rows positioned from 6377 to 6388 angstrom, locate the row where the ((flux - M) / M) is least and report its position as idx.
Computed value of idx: 6385.52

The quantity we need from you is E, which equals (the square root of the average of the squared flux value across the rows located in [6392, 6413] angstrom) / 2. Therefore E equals 10.5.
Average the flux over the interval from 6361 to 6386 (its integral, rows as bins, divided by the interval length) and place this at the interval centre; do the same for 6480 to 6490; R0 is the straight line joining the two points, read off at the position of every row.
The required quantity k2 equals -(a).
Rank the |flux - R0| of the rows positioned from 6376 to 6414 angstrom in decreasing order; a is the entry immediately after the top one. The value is -2.2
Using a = 2.20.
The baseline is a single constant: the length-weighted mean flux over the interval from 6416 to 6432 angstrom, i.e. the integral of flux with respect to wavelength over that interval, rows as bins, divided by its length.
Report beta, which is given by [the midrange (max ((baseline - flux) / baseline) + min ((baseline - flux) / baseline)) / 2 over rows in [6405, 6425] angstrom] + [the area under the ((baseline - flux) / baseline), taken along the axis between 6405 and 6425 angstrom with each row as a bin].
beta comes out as 0.7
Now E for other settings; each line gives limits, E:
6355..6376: 10.0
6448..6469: 10.2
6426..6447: 10.2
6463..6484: 10.3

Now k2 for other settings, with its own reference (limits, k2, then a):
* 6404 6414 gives -1.4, 1.42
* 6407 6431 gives -1.7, 1.68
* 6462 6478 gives -0.7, 0.69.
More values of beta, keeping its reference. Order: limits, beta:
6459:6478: 0.2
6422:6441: 0.3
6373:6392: 0.7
